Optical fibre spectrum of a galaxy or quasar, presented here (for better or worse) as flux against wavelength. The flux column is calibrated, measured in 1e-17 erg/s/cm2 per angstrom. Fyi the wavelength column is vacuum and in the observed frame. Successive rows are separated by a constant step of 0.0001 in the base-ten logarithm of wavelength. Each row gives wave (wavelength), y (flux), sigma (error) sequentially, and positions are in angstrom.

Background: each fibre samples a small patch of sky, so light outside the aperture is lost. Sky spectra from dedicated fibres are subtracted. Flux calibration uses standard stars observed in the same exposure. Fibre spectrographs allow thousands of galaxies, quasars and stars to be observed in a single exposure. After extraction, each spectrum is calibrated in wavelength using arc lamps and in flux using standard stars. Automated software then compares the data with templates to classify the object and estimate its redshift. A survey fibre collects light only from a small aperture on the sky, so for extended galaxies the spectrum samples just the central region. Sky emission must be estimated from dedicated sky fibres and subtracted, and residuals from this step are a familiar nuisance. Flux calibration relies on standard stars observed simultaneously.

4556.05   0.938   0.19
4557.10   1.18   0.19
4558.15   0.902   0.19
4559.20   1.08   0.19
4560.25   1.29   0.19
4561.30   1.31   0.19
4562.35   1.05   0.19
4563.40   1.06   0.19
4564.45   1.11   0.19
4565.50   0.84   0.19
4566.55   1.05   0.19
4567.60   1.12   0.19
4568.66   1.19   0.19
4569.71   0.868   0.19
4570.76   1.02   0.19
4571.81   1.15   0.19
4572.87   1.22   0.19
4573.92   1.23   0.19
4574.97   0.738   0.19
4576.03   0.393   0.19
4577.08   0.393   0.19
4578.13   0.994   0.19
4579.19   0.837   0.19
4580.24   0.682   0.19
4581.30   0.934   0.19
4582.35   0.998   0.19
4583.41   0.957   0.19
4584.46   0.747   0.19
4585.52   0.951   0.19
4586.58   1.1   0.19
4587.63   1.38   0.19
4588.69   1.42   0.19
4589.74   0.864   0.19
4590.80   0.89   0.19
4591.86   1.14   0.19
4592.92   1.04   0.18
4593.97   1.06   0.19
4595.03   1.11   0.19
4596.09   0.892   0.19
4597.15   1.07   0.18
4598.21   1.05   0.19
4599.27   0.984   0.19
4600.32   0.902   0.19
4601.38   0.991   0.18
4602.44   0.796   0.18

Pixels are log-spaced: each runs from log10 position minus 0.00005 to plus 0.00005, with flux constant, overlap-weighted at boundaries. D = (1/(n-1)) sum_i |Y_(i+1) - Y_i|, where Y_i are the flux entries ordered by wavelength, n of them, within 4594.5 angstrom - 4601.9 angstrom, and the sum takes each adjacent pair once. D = 0.109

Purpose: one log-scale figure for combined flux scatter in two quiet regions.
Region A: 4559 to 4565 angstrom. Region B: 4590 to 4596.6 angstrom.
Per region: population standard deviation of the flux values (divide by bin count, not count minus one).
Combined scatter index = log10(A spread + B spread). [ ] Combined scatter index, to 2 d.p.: -0.69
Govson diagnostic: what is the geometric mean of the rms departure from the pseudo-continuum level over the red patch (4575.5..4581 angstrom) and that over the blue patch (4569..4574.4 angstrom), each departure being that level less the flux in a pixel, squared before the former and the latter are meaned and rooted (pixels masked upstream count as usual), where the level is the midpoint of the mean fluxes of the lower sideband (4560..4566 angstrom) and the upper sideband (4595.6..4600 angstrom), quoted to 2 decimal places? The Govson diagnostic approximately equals 0.26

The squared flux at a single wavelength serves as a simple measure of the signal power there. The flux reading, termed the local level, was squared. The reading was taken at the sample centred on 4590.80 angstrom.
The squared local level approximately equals 0.79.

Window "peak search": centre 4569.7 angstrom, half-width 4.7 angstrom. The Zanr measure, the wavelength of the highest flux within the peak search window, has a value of 4573.92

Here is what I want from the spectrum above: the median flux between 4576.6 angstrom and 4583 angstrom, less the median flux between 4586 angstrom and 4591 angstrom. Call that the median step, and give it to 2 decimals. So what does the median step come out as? -0.21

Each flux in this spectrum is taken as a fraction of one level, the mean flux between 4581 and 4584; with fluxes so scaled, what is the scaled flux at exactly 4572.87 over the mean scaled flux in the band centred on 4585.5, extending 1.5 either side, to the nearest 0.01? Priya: 1.31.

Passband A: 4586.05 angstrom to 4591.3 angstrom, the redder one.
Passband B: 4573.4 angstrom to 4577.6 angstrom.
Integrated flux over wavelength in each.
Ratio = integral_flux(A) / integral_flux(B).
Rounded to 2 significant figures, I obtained 2.1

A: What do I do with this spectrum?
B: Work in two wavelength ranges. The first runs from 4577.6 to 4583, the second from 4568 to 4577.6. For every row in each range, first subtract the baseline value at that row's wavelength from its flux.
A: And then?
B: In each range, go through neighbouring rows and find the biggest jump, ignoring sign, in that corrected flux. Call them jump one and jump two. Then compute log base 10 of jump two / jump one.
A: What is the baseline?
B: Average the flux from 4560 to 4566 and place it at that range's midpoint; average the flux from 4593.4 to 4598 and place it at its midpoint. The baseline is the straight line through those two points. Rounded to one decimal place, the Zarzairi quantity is 0.3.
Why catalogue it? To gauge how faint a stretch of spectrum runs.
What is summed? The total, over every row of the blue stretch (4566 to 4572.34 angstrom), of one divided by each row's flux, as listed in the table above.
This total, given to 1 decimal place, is 5.7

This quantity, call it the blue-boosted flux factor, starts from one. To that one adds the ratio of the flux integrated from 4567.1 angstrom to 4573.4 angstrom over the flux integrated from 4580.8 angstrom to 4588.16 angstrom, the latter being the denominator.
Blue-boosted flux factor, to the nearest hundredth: 1.93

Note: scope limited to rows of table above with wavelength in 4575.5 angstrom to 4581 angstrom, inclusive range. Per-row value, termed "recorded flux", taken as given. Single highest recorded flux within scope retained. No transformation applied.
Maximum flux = 0.994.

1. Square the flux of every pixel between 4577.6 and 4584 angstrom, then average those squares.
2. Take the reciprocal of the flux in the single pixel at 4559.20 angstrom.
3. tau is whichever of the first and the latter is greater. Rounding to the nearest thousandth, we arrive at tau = 0.926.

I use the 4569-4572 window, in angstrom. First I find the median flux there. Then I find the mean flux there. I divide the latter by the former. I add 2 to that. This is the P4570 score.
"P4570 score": 2.99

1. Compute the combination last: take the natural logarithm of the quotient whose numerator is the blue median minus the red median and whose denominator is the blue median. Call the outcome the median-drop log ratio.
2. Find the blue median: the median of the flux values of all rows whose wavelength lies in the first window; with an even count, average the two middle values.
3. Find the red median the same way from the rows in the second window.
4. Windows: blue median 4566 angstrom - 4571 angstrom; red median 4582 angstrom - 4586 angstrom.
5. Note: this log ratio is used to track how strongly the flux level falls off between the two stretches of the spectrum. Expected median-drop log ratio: -2.39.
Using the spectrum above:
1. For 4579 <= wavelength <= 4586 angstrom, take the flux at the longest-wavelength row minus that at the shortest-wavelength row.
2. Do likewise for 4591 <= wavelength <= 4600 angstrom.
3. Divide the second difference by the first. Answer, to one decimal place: -1.4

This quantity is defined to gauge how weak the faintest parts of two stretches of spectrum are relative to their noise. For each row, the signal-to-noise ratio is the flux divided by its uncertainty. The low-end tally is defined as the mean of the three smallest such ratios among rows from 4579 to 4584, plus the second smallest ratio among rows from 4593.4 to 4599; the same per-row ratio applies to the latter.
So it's 9.8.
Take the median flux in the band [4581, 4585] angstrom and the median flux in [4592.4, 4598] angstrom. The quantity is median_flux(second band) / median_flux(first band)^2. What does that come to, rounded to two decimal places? 1.19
